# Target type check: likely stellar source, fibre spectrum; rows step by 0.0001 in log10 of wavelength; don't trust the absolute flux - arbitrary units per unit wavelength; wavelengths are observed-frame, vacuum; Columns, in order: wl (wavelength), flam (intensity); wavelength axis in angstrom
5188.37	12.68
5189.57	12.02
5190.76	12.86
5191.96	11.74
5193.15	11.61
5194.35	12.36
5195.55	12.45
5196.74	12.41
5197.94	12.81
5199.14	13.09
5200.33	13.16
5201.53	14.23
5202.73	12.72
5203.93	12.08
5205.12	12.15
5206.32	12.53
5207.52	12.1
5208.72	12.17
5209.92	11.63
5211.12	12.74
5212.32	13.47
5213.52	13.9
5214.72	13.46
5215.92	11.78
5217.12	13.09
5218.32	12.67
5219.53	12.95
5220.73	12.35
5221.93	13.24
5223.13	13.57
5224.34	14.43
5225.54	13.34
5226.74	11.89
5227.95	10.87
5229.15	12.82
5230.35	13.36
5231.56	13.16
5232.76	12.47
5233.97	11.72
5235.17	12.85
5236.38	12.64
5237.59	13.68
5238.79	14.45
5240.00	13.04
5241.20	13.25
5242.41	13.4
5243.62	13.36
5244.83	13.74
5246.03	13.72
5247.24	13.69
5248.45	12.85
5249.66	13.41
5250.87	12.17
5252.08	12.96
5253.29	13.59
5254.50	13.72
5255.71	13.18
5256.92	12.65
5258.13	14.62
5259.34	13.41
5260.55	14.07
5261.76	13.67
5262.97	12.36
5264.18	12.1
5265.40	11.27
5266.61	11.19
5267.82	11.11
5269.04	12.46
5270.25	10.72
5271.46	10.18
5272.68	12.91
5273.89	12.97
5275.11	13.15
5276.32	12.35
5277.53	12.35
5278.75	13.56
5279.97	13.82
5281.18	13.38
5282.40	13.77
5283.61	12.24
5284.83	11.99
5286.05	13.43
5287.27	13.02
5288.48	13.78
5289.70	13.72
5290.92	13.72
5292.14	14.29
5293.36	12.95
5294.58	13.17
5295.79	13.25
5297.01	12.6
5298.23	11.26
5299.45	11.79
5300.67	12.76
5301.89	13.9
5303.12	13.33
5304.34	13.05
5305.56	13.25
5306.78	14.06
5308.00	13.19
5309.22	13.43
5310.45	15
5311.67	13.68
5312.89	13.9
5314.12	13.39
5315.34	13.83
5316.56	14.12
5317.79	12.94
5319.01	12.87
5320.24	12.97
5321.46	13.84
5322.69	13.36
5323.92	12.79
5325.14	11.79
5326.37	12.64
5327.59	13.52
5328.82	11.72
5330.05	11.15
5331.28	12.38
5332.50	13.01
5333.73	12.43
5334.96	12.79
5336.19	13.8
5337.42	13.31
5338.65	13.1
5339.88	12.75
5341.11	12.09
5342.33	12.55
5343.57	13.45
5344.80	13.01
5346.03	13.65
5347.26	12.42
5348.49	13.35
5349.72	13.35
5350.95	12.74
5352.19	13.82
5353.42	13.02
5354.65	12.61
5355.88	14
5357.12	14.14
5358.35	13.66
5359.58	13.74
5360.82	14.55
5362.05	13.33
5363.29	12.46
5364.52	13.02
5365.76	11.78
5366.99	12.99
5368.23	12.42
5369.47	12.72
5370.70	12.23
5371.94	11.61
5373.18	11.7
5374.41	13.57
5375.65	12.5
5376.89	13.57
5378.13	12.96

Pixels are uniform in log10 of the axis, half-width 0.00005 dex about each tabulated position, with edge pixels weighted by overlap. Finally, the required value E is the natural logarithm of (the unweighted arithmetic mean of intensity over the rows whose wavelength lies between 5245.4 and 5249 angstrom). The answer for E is 2.60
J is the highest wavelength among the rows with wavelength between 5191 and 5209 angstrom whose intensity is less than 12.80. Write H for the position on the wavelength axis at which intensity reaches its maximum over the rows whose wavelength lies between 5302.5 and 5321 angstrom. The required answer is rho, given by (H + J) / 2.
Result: 5259.6 angstrom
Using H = 5310.45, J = 5208.72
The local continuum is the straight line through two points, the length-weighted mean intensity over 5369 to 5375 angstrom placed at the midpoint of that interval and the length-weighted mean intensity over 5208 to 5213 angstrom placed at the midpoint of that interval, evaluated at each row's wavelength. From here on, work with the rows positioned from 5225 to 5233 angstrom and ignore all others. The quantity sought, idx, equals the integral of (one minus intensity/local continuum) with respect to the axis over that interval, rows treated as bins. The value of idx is -0.04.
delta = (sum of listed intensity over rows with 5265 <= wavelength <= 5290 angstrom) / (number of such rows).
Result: 12.5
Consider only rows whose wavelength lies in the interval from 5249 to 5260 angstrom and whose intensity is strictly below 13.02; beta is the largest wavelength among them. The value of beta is 5256.92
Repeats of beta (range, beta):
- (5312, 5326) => 5325.14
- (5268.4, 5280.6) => 5277.53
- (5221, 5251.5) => 5250.87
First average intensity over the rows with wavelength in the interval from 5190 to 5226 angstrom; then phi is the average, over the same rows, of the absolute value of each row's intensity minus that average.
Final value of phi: 0.6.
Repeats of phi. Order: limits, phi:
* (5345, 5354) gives 0.4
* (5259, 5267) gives 1.0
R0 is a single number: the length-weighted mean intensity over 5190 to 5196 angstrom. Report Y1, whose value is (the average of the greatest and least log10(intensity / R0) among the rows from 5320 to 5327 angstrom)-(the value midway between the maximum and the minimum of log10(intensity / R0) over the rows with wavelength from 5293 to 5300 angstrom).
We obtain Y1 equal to 0.02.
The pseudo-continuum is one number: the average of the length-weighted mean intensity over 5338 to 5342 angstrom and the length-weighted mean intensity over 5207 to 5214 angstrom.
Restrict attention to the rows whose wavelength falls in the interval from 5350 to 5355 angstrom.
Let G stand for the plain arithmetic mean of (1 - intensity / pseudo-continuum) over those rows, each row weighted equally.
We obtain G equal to -0.030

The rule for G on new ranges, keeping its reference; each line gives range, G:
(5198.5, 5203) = -0.050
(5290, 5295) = -0.069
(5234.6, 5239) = -0.059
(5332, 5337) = -0.027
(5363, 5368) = 0.008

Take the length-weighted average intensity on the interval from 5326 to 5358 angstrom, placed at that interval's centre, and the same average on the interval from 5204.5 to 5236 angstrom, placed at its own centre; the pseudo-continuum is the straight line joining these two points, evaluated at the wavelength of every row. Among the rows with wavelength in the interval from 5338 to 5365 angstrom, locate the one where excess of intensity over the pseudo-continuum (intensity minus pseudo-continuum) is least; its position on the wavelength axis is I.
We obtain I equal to 5341.11 angstrom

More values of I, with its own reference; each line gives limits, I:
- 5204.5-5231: 5227.95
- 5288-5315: 5298.23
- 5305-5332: 5330.05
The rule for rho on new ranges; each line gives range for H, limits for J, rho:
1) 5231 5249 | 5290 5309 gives 5269.7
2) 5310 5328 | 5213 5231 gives 5269.2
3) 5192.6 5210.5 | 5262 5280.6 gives 5239.5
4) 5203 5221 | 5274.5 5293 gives 5249.2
